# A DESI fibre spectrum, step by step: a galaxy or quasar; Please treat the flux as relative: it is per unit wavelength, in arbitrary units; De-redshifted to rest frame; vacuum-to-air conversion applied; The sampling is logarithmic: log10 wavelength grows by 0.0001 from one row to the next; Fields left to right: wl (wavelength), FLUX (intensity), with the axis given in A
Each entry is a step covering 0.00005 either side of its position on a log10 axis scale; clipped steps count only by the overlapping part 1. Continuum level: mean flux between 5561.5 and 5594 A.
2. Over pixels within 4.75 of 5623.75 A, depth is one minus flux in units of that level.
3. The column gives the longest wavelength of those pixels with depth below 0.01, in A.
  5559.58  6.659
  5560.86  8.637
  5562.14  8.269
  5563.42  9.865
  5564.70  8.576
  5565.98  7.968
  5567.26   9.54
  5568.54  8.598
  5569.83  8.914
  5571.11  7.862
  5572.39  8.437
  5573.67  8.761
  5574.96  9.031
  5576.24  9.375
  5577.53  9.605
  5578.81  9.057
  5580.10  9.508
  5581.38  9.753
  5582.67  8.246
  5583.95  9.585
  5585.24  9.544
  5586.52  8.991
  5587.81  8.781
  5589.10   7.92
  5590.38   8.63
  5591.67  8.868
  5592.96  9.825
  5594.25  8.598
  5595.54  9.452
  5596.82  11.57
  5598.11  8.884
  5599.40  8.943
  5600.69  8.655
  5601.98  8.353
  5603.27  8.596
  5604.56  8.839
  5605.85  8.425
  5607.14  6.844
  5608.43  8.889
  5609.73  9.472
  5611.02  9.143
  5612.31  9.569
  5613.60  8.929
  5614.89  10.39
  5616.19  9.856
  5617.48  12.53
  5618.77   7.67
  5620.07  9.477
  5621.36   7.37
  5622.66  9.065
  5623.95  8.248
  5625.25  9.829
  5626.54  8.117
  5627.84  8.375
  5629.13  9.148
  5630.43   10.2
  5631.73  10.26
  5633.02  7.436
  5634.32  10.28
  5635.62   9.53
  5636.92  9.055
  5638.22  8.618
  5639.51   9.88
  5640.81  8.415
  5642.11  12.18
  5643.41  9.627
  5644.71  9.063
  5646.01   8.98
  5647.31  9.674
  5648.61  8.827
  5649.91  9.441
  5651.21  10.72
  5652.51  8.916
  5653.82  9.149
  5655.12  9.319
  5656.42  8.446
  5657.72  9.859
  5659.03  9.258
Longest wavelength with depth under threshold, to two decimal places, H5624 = 5625.25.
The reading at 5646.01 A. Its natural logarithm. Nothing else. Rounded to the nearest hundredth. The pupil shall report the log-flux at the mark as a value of 2.19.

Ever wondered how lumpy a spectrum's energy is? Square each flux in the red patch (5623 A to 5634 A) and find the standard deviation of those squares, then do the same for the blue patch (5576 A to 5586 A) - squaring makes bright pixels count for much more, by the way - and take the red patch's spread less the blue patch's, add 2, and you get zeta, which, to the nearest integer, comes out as 12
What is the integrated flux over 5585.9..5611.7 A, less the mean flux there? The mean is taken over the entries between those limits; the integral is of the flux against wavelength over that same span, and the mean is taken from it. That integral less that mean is 220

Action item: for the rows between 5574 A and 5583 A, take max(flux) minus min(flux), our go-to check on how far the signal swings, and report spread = 1.5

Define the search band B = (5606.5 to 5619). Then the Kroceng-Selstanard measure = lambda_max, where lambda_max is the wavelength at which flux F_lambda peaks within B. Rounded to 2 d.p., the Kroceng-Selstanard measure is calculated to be 5617.48 A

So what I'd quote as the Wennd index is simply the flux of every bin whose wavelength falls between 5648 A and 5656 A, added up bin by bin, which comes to 56.4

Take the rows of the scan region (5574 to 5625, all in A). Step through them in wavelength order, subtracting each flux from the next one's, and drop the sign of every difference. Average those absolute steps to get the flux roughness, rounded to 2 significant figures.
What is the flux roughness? 1.0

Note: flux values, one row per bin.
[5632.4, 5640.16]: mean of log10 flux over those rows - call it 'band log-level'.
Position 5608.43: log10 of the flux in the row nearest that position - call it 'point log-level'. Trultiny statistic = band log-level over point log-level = 1.01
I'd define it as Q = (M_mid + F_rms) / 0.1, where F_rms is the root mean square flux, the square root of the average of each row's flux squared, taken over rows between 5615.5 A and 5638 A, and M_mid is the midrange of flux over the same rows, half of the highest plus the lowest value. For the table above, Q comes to 192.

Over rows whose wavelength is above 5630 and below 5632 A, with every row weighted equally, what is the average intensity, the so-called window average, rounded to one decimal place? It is 10.2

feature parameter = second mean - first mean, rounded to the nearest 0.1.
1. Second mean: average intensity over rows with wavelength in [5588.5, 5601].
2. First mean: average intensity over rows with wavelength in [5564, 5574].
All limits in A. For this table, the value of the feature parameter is 0.6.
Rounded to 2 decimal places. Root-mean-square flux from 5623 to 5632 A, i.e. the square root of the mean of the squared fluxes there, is 9.21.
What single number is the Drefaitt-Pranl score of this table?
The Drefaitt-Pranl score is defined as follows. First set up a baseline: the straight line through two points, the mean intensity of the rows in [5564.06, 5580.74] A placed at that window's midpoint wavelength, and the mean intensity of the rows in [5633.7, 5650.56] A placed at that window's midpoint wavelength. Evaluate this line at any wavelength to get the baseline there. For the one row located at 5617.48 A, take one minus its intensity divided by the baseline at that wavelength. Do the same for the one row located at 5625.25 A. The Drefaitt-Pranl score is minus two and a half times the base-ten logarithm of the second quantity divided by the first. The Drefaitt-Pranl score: 2.1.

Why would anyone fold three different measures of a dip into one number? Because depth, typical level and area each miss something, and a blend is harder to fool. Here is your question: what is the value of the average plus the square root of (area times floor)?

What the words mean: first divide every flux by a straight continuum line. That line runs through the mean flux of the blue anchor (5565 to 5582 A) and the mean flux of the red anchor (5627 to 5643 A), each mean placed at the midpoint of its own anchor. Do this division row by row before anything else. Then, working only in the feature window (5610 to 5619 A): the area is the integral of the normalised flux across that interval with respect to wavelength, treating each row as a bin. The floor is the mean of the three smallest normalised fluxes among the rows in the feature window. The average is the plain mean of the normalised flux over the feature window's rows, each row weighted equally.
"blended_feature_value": 4.0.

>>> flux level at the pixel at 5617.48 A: 12.53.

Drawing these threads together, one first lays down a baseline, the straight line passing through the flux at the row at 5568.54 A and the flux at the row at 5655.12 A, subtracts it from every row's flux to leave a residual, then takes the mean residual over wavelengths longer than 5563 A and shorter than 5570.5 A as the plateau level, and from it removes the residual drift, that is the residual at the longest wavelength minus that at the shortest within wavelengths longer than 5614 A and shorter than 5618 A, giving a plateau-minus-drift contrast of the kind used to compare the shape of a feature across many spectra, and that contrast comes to -1.8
